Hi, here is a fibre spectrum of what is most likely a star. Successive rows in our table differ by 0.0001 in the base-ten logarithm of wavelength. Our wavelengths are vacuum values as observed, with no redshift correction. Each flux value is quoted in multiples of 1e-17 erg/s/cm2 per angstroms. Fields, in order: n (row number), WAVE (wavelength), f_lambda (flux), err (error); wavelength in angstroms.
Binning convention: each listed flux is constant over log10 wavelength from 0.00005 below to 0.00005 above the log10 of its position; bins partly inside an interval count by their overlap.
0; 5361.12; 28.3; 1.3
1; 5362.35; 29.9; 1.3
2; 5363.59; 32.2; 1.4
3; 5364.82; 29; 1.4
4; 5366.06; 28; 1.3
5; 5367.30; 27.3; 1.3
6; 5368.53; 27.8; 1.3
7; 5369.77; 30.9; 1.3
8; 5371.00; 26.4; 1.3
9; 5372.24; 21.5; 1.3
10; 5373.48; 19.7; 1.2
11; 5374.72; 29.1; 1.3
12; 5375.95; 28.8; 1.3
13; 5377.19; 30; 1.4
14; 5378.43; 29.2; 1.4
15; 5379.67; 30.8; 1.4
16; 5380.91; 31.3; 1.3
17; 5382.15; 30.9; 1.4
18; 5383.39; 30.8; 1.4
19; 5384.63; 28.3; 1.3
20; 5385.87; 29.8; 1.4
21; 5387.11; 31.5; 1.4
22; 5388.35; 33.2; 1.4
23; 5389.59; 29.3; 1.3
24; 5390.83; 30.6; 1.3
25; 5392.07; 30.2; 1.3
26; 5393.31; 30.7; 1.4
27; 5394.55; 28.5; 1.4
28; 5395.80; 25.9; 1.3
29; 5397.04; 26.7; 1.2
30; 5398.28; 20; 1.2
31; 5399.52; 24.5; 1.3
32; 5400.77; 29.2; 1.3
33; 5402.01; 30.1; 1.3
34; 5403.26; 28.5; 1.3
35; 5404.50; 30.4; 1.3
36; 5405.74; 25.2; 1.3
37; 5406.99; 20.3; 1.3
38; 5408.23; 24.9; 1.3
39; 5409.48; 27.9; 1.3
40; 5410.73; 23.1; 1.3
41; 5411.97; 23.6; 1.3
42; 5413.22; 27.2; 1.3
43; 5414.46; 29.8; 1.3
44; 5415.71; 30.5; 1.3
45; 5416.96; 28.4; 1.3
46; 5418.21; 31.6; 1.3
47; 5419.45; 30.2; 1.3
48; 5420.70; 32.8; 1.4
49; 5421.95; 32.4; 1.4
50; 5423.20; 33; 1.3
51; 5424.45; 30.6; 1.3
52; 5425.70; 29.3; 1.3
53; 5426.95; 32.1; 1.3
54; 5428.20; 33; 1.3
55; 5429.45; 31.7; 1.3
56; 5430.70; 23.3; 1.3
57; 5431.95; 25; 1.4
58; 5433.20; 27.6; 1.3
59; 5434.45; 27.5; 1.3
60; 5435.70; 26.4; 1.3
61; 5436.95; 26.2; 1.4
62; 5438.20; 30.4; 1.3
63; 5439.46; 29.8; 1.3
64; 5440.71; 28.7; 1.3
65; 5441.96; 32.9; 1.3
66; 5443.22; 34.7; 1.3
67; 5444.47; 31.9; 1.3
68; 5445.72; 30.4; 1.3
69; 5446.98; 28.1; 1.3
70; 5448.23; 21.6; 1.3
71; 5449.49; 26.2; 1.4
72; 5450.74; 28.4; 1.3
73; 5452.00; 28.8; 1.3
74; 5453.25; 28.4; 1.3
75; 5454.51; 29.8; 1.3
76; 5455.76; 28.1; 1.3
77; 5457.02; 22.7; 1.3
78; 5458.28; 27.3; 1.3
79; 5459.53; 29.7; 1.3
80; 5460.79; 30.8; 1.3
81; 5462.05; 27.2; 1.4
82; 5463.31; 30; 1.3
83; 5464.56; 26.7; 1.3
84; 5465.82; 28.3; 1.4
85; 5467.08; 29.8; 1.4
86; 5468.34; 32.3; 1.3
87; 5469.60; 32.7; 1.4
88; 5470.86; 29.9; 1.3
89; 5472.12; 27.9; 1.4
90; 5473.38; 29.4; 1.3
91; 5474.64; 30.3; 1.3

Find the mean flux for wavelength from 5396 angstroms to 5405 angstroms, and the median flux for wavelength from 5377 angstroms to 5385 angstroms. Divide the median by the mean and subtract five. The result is -3.86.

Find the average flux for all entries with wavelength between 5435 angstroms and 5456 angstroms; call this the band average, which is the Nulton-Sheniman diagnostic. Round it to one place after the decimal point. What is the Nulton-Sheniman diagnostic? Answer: 28.9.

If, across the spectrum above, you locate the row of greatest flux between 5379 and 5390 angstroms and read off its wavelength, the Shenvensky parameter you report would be 5388.35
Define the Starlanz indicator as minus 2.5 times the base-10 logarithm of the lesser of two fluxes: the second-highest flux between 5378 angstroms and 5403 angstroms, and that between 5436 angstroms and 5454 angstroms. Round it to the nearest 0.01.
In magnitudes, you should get -3.75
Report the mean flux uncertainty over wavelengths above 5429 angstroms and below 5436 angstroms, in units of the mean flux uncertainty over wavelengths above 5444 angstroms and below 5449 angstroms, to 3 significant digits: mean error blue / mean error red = 1.01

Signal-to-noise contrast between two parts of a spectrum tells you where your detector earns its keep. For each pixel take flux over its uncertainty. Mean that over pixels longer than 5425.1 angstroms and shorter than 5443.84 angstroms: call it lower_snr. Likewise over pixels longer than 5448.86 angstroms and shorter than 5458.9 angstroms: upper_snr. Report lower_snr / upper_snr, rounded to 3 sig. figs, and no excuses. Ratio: 1.06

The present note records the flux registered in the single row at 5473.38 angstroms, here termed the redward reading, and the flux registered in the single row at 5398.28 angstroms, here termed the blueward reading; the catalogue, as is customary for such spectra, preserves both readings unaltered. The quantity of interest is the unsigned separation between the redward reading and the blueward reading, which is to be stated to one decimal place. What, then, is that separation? 9.4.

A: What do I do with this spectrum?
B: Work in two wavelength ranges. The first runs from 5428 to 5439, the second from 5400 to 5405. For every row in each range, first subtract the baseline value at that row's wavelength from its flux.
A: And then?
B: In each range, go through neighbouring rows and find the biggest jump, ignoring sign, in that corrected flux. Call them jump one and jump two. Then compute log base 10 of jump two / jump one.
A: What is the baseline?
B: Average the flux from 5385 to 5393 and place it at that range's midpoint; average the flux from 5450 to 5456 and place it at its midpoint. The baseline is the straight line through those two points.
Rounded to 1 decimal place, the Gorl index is -0.6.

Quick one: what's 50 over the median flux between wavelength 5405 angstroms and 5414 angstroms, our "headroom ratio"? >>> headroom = 2.01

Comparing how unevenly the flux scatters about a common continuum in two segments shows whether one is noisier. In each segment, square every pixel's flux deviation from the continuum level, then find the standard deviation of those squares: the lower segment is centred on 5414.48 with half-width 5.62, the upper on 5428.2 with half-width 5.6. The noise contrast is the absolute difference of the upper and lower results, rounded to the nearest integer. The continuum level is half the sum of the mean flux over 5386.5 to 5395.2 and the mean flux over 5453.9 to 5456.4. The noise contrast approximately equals 4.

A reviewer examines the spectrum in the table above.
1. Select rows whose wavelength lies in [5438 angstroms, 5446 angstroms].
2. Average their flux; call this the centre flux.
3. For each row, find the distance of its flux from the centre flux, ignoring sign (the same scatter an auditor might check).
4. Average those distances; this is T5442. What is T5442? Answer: 1.64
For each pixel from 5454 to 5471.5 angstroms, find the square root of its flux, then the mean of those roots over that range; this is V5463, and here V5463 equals 5.38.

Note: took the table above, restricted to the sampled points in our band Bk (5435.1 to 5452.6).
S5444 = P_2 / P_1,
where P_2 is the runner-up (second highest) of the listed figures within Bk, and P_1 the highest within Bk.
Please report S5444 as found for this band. 0.948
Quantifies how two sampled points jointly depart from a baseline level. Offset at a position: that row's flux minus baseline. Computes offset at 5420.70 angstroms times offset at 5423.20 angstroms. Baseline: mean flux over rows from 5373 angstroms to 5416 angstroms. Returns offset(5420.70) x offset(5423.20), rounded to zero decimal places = 24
